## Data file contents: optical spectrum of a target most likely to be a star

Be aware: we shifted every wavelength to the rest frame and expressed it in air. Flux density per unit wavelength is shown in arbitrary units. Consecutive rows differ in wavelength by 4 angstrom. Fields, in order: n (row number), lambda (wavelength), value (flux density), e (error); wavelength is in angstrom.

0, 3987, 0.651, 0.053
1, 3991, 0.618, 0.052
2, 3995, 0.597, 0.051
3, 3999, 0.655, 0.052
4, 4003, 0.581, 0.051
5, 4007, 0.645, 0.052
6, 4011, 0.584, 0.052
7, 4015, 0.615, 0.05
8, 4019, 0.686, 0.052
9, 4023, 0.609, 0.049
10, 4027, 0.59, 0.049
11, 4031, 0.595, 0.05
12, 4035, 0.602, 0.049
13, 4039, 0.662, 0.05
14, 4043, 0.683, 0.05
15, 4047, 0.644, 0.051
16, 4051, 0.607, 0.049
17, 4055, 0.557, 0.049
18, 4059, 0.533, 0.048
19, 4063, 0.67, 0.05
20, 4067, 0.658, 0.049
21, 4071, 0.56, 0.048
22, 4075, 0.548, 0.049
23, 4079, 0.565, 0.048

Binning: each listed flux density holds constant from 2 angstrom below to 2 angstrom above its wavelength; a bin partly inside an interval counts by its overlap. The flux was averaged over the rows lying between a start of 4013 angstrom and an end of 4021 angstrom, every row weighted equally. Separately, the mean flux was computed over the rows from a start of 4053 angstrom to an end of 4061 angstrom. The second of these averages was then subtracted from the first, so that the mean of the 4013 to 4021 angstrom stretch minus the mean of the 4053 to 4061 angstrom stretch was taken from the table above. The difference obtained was 0.11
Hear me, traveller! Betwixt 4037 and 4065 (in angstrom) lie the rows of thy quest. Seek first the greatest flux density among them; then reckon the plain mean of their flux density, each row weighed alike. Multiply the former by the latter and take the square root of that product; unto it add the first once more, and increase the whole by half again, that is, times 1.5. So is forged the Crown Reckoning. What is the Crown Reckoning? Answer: 2.002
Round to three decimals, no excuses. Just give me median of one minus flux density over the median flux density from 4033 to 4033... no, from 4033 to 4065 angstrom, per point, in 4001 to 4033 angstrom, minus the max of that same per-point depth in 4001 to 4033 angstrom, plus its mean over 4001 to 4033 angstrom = -0.014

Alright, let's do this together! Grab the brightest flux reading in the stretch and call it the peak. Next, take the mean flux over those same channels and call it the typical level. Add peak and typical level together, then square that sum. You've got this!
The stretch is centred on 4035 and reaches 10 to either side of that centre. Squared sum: 1.71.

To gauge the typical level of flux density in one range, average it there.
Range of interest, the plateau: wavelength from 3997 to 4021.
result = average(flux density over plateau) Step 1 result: 0.628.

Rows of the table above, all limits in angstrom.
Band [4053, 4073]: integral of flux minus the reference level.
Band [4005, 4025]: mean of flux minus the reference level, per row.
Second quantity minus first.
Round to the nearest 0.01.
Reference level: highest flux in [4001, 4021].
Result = 1.75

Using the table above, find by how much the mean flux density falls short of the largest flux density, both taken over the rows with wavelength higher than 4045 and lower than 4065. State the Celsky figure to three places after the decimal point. 0.068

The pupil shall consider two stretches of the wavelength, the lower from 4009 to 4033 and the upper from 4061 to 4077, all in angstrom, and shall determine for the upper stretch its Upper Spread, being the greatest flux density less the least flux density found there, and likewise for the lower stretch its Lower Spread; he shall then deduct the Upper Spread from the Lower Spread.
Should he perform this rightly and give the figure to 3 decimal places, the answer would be -0.020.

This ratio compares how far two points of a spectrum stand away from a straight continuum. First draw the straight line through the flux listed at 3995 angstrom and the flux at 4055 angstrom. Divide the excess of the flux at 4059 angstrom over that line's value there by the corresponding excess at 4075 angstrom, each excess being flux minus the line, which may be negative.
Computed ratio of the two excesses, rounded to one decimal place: -4.9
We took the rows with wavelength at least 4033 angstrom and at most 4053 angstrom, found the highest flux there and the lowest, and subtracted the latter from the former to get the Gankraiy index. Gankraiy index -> 0.081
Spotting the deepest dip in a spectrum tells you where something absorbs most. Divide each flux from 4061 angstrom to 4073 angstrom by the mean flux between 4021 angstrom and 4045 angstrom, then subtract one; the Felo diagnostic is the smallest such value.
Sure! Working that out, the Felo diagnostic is -0.102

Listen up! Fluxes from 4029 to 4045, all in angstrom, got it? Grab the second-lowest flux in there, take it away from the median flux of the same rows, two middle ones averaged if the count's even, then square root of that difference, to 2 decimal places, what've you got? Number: 0.17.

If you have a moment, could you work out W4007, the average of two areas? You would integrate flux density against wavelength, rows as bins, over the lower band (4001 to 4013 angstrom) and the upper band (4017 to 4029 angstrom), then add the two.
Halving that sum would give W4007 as 7.39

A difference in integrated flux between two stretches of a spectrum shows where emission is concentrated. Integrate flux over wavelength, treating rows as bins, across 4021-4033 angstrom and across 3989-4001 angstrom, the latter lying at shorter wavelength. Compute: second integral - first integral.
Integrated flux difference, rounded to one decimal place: 0.3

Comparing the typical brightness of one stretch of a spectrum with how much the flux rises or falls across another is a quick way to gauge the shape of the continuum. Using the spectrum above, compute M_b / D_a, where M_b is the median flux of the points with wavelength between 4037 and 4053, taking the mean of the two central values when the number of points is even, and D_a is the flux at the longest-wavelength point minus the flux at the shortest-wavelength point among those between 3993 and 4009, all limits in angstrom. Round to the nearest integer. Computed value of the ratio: 14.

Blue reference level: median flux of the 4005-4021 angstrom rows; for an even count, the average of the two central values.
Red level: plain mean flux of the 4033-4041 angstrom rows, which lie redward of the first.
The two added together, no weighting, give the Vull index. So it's 1.26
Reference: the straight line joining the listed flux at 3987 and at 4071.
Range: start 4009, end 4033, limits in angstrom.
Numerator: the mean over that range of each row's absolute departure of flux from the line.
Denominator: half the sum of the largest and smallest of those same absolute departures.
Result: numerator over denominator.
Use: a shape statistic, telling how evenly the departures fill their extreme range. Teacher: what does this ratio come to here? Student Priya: 0.67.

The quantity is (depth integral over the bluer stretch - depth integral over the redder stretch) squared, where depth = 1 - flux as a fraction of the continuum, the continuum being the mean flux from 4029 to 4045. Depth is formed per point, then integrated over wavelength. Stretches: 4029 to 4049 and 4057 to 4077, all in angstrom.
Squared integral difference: 1.9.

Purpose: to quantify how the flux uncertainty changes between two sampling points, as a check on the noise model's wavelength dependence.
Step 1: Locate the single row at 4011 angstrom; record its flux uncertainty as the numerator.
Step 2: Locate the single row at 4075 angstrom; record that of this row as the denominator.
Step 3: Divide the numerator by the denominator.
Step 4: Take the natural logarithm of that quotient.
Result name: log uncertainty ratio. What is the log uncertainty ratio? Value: 0.06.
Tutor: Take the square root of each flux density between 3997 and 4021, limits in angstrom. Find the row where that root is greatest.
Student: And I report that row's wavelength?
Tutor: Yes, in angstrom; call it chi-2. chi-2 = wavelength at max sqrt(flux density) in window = 4019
